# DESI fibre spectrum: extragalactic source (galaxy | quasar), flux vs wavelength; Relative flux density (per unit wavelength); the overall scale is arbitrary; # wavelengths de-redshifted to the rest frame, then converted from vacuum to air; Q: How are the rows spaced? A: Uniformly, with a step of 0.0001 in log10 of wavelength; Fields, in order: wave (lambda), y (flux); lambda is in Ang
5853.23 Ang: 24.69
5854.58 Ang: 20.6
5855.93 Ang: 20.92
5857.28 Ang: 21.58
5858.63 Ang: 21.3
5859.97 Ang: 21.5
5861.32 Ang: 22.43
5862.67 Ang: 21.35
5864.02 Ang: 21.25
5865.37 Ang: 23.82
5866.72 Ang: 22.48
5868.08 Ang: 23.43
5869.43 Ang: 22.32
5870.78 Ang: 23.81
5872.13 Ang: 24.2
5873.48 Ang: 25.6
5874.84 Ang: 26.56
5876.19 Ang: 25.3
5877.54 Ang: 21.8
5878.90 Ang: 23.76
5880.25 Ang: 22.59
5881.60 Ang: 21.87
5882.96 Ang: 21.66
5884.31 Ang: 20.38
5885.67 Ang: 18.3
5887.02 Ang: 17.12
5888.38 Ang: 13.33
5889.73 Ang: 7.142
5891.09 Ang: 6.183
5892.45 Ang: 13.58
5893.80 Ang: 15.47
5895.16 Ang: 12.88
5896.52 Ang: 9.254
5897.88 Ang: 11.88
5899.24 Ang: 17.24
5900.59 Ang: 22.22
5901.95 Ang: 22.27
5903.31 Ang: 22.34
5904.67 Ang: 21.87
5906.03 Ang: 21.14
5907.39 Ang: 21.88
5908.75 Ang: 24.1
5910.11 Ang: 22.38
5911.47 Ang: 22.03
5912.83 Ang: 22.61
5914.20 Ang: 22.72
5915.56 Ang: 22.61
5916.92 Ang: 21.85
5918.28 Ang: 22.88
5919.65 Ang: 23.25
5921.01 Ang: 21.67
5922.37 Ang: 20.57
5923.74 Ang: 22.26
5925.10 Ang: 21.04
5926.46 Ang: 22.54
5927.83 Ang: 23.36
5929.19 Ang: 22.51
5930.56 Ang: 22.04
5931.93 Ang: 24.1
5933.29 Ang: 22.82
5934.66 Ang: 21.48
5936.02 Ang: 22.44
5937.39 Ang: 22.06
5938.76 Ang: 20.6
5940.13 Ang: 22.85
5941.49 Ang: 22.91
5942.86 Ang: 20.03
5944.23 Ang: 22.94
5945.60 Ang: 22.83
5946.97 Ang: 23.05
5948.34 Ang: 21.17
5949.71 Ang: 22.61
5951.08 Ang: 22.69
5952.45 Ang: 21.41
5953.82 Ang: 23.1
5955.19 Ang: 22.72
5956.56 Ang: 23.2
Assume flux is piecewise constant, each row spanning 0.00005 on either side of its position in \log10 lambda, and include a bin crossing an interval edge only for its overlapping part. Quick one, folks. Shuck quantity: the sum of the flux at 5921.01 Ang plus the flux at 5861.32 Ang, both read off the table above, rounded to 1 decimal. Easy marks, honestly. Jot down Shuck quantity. 44.1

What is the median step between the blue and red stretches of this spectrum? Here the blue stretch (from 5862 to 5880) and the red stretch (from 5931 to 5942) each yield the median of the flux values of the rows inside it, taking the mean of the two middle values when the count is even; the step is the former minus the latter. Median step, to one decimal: 1.1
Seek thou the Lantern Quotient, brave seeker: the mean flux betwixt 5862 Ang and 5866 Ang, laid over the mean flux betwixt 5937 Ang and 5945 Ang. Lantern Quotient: 1.01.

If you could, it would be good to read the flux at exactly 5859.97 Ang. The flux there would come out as 21.5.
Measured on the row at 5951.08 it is 22.69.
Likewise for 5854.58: 20.6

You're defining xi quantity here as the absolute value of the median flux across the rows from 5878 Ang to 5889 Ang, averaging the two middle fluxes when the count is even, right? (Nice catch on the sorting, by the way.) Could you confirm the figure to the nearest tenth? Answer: 21.0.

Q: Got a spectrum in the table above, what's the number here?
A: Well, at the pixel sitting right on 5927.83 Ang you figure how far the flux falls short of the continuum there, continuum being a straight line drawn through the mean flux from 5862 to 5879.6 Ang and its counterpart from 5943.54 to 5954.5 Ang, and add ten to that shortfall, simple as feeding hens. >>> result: 9.4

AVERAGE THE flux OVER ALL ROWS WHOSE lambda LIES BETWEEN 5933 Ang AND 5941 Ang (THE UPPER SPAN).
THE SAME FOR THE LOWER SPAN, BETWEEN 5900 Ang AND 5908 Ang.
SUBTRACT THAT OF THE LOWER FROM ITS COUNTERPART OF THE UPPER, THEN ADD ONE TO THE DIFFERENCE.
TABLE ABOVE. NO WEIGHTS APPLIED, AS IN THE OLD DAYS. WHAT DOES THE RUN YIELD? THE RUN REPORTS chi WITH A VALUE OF 1.1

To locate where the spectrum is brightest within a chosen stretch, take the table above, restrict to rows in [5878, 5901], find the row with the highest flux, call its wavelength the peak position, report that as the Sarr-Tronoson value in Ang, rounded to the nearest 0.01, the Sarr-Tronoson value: 5878.90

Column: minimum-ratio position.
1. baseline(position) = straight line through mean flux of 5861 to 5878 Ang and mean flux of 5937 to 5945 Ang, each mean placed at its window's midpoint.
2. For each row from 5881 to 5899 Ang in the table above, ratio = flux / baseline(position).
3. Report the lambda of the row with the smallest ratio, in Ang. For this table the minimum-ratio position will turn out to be 5891.09 Ang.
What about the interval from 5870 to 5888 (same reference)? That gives 5887.02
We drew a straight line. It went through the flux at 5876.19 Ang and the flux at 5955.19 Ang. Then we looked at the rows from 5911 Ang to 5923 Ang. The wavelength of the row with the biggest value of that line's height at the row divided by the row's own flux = 5922.37 Ang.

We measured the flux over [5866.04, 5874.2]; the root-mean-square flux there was 23.7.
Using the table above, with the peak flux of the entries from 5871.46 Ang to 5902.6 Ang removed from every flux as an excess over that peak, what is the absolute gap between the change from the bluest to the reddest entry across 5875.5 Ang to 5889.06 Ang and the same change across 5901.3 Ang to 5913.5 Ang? 12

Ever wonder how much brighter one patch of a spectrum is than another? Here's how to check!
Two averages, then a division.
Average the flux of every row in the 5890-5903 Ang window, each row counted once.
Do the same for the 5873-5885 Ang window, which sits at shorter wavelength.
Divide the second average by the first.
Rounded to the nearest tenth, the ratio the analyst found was 1.6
